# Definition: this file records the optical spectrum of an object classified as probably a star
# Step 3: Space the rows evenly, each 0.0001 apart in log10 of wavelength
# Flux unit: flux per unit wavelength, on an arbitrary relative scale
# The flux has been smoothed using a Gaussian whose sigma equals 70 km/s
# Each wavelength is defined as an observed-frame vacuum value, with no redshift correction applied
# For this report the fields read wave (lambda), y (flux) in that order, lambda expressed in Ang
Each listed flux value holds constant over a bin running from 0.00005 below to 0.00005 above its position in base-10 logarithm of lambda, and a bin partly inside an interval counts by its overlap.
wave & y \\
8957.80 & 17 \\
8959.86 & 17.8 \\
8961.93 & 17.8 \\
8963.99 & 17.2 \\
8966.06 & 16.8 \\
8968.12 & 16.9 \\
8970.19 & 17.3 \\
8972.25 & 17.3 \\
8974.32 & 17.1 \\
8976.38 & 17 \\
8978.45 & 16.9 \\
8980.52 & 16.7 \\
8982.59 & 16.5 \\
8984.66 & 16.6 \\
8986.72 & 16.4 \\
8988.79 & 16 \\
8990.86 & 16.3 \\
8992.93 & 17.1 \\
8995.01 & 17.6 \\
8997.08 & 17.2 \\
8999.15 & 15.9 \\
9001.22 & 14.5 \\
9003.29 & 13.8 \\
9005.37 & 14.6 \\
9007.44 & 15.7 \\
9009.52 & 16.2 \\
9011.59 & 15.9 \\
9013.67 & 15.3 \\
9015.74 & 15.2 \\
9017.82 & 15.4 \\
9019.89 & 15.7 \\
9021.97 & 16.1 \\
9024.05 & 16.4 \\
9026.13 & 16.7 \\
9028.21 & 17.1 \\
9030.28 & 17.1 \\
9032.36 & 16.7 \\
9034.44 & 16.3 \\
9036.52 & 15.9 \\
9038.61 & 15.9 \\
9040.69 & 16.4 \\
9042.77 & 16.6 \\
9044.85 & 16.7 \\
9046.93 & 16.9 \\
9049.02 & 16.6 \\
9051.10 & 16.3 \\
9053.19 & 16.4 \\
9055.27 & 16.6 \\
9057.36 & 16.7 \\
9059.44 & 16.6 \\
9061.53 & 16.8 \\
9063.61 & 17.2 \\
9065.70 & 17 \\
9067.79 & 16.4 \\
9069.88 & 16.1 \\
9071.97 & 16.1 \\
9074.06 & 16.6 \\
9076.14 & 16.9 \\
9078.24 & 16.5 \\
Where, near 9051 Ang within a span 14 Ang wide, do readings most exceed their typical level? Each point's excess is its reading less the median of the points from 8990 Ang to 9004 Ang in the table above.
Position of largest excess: 9046.93 Ang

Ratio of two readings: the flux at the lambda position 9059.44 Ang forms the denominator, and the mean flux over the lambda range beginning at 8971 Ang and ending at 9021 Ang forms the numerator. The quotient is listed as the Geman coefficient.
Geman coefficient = 0.971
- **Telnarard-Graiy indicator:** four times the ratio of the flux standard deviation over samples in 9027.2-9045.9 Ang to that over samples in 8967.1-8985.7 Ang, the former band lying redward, 6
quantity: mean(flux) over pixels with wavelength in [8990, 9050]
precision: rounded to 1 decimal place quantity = 16.1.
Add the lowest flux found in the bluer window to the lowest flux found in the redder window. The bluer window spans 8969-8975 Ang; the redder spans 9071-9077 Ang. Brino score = 33.2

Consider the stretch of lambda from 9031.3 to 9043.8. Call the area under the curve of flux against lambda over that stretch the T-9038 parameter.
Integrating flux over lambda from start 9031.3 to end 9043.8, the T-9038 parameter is 204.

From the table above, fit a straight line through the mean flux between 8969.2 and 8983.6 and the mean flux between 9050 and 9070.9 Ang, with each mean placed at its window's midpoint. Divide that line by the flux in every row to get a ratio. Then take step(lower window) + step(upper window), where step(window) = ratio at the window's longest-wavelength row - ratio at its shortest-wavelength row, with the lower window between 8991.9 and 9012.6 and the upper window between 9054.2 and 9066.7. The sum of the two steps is 0.04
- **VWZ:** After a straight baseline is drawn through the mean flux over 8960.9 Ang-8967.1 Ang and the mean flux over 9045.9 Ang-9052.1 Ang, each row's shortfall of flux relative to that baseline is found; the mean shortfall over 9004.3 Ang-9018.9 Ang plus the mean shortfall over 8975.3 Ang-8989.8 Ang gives 2.0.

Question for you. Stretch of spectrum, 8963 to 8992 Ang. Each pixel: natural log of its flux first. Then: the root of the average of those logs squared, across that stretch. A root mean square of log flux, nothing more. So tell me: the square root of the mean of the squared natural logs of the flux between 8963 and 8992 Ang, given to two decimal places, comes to 2.82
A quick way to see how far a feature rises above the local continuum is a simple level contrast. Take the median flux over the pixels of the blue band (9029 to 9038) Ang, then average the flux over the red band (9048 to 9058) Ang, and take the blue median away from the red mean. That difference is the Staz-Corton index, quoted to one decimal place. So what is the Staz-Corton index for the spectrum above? 0.0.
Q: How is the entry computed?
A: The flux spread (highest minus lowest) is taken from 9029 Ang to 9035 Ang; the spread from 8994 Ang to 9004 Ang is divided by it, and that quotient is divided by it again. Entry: 5.9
